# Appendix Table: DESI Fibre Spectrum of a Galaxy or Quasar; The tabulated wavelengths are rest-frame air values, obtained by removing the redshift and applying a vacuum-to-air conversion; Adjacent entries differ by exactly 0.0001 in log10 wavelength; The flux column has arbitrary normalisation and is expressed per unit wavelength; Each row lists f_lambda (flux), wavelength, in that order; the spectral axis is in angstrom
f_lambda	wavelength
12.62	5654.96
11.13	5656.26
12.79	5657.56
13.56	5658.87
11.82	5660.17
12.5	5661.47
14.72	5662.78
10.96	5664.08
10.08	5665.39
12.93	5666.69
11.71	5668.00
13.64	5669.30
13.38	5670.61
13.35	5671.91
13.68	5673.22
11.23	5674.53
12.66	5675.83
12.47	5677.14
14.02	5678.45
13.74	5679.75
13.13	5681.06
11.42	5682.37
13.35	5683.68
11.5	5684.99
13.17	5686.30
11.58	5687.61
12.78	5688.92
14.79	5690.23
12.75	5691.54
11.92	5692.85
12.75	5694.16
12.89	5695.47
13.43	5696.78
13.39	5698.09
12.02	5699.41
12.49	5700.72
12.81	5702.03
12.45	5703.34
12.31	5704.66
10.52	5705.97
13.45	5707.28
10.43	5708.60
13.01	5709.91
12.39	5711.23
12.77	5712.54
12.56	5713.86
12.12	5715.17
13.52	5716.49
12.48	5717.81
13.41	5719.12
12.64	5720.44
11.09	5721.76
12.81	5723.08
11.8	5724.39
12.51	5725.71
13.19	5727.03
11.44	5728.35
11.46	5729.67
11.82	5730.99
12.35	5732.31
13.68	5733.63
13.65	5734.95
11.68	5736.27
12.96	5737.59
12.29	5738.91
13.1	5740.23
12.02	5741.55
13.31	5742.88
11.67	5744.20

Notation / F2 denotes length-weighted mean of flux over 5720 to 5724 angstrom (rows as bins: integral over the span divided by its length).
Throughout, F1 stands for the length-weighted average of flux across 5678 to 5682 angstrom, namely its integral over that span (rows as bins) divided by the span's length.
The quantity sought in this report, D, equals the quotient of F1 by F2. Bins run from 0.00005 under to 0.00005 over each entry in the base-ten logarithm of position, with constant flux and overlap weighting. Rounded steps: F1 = 13.5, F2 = 12.1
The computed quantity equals 1.11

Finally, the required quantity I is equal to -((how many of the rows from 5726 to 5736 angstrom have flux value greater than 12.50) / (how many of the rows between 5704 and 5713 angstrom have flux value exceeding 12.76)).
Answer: -1.0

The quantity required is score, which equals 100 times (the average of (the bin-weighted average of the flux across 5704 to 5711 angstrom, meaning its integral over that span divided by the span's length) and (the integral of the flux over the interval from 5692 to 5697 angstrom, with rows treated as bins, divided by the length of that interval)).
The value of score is 1233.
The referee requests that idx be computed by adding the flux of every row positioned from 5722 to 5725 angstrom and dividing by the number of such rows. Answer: 12.3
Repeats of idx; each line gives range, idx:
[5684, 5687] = 12.3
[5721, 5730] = 12.0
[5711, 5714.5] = 12.6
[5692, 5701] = 12.7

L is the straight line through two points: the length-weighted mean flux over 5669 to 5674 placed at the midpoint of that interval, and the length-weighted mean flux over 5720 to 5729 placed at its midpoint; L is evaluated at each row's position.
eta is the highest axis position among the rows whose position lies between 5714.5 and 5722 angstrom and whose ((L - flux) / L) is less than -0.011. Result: 5720.44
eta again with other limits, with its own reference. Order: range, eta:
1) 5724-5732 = 5727.03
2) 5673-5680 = 5679.75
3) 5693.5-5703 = 5698.09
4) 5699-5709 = 5707.28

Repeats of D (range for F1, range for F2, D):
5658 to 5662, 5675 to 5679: 0.98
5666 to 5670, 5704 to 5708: 1.06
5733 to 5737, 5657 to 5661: 1.02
